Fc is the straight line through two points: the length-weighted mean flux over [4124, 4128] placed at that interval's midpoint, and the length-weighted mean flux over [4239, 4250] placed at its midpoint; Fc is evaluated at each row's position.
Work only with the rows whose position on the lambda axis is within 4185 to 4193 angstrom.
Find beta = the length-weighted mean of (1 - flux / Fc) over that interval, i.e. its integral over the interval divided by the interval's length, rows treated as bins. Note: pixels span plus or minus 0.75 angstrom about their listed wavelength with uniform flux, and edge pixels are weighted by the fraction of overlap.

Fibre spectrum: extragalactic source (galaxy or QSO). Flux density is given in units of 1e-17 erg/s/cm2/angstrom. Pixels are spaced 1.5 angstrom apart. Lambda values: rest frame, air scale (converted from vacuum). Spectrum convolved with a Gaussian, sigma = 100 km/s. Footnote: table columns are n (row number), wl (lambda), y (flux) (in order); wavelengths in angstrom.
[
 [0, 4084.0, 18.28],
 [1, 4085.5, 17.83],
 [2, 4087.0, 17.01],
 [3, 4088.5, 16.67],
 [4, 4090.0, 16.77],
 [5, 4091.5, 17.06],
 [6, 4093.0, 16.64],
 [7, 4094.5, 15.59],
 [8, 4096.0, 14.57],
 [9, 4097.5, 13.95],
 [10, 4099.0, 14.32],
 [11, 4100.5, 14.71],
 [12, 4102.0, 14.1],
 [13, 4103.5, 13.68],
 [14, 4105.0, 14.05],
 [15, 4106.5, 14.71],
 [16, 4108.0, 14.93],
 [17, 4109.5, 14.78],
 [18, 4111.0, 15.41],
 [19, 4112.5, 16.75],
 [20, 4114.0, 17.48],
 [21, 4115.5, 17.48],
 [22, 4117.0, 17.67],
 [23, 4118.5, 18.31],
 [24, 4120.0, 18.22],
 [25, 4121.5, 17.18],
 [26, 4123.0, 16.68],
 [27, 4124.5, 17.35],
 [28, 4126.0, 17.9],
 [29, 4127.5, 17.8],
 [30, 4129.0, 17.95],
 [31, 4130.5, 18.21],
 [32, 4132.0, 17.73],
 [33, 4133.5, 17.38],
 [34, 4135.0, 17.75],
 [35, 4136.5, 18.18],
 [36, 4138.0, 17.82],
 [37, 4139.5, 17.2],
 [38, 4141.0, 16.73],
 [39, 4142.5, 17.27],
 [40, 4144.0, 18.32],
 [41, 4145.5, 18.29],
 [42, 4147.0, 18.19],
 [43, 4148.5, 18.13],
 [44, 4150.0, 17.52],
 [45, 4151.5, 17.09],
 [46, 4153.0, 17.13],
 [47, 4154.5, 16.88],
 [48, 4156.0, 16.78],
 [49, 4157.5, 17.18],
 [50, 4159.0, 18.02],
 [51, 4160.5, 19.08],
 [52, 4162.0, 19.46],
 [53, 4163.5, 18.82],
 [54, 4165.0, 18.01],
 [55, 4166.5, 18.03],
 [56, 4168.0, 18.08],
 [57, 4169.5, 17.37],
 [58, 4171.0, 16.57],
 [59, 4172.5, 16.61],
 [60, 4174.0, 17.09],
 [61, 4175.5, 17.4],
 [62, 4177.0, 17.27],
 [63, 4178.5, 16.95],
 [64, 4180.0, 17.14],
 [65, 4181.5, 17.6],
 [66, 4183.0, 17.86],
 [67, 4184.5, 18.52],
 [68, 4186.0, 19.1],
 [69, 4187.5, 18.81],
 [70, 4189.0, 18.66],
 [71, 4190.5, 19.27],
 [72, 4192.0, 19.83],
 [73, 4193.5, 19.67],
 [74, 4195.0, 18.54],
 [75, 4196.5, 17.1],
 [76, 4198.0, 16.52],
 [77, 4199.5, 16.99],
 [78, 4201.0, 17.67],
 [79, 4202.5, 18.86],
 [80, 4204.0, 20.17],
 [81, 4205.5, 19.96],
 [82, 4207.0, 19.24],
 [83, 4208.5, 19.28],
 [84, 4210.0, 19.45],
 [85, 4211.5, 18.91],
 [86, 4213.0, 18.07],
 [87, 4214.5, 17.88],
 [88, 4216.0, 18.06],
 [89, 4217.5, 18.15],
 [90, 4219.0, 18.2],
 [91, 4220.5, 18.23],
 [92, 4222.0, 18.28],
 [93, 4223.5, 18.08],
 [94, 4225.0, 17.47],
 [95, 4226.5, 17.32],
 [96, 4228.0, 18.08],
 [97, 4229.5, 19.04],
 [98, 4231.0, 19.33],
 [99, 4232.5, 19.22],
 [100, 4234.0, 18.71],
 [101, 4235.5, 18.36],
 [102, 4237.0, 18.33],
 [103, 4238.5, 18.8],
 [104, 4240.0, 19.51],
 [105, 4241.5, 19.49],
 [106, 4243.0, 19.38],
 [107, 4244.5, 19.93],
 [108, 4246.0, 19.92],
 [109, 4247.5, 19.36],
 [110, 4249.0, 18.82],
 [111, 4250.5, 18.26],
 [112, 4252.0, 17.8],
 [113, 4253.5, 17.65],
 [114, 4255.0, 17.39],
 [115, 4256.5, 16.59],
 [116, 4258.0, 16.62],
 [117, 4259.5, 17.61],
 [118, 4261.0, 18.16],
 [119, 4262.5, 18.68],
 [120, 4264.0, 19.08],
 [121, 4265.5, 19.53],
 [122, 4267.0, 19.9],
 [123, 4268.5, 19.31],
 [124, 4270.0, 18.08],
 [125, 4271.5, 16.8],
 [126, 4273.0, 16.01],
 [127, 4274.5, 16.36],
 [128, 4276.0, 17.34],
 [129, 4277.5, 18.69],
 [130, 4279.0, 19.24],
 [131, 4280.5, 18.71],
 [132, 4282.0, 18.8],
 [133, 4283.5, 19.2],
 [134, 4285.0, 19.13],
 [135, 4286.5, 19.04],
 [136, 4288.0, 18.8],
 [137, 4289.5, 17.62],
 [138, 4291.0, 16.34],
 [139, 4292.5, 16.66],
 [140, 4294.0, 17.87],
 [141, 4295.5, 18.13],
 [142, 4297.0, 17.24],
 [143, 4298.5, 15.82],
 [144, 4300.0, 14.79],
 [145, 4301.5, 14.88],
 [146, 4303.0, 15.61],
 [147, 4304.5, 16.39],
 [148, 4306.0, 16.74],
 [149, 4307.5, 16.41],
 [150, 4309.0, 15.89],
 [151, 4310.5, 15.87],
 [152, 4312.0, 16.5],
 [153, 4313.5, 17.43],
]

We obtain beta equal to -0.027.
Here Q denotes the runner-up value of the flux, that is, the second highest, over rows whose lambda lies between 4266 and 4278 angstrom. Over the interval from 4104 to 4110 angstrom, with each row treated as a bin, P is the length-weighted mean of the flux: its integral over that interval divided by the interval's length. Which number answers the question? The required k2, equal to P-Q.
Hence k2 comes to -5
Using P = 14.6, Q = 19.31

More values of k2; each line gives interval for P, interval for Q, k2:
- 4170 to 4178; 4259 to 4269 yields -3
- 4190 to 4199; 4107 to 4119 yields 1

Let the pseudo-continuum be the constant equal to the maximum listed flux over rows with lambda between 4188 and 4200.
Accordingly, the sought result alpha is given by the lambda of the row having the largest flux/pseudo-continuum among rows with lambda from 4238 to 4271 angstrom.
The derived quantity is 4244.5 angstrom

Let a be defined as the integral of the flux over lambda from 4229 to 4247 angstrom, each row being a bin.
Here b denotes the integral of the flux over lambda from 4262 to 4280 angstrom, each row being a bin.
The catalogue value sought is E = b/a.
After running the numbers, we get 0.95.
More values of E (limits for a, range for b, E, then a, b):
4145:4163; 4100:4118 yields 0.87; 321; 280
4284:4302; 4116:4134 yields 1.03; 311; 319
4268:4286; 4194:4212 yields 1.02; 326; 334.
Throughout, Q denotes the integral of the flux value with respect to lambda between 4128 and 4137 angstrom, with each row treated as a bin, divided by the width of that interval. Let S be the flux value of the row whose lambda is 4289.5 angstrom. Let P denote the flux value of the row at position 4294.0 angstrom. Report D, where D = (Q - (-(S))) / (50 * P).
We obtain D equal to 0.040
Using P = 17.87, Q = 17.9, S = 17.62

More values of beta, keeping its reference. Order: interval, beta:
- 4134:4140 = 0.006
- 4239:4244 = -0.003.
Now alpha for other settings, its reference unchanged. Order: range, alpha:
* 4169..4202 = 4192.0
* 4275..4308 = 4279.0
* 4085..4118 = 4085.5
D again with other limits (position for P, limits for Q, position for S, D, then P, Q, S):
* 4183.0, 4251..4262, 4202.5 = 0.041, 17.86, 17.5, 18.86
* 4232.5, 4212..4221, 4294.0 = 0.037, 19.22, 18.1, 17.87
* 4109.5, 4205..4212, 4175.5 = 0.050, 14.78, 19.4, 17.4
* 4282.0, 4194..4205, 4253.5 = 0.038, 18.8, 18.1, 17.65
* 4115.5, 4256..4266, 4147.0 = 0.041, 17.48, 18.0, 18.19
